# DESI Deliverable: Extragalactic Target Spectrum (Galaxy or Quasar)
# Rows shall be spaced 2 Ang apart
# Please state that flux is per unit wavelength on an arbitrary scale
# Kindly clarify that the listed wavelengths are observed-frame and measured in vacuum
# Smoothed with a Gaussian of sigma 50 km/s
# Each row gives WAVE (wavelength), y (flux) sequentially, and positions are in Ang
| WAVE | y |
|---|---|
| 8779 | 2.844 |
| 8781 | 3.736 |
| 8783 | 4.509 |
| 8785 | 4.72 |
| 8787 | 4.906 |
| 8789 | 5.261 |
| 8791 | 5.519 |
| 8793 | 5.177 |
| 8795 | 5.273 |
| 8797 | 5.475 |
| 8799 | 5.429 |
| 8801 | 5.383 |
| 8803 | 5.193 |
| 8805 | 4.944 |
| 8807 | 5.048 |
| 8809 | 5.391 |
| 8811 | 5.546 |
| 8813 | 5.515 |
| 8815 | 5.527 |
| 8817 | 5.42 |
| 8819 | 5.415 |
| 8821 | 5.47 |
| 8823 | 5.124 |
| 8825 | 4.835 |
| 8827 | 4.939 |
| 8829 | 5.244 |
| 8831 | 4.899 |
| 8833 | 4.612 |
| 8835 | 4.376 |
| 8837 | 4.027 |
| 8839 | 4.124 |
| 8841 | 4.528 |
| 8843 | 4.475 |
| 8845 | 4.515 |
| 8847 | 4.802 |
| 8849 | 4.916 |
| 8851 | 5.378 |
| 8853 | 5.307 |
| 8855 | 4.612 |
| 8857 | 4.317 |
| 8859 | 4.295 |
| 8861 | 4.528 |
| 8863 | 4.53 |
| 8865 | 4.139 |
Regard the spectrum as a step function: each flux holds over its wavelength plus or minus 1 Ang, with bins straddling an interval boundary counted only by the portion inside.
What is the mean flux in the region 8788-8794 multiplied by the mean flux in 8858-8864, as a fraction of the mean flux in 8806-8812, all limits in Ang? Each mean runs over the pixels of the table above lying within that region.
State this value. 4.44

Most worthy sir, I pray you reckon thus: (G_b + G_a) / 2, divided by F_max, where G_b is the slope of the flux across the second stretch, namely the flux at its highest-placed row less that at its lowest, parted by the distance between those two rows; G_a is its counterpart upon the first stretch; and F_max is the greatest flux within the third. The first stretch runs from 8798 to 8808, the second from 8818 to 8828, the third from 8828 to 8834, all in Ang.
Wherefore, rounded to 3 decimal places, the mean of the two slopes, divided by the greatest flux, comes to -0.010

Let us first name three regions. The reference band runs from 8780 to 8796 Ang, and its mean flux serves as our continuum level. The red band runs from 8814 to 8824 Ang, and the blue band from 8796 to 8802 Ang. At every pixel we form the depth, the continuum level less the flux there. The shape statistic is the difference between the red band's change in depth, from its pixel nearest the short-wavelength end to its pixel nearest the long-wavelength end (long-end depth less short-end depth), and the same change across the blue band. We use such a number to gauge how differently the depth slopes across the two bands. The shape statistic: 0.31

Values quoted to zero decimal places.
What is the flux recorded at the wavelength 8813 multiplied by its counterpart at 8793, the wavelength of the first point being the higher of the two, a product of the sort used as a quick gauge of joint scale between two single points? 29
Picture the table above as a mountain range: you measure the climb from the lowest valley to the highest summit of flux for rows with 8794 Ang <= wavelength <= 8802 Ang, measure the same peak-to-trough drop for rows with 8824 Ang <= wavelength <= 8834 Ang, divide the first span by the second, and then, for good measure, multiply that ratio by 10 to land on 3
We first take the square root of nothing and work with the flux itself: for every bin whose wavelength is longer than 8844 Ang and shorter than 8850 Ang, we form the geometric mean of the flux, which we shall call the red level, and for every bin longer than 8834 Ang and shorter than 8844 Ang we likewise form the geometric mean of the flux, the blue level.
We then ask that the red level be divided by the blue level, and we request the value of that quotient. 1.10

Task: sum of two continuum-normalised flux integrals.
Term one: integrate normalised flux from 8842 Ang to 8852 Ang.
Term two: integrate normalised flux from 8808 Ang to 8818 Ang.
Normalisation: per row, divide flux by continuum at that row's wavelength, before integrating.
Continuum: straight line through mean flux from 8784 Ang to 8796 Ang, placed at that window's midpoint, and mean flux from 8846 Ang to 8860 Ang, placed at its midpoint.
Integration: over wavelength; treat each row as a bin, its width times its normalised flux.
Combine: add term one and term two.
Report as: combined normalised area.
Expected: 20.9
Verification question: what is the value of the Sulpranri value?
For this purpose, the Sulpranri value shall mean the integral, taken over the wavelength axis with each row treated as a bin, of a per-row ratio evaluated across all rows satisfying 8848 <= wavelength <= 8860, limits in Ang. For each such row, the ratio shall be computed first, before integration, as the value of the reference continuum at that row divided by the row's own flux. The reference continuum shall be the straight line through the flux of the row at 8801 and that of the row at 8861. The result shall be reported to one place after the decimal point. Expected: 11.6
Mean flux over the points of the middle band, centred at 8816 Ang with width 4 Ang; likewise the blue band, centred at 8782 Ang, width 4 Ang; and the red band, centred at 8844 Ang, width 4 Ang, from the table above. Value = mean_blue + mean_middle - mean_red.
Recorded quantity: 5.10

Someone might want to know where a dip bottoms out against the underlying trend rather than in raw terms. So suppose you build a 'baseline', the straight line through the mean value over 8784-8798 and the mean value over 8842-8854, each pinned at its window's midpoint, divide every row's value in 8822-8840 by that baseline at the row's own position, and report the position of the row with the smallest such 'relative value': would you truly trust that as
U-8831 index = 8837 Ang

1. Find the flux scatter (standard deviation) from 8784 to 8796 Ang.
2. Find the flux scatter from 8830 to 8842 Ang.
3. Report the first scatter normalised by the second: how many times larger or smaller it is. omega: 0.88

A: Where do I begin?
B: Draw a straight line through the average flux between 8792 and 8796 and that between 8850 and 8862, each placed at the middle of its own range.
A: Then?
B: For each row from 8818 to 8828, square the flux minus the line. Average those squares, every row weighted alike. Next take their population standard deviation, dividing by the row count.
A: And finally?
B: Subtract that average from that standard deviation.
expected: 0.005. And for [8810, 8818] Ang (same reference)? -0.160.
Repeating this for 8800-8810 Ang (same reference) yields -0.005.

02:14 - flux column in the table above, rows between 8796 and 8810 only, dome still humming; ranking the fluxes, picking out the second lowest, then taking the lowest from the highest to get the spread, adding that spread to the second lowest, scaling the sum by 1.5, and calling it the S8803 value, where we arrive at 8.4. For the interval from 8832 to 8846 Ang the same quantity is 7.1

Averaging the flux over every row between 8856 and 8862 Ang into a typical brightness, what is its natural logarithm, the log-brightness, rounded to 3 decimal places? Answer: 1.477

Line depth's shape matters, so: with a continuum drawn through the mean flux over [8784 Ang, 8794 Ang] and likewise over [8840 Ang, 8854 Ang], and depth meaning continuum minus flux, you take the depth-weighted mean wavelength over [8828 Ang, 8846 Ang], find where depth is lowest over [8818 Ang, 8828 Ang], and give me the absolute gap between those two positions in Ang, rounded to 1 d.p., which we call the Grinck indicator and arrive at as 18.5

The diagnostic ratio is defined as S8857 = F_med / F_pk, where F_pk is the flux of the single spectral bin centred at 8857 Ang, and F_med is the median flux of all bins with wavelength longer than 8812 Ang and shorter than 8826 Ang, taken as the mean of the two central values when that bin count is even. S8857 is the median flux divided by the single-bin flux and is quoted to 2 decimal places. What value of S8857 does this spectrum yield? 1.26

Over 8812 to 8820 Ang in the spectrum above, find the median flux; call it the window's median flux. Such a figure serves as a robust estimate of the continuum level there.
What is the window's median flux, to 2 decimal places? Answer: 5.47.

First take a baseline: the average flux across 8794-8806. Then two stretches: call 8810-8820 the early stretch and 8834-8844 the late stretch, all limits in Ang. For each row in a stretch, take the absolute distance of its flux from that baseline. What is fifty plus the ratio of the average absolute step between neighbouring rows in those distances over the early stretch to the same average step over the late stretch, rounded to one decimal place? 50.2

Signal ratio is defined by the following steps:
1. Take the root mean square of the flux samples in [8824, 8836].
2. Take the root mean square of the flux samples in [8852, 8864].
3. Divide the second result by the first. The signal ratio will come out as 0.96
